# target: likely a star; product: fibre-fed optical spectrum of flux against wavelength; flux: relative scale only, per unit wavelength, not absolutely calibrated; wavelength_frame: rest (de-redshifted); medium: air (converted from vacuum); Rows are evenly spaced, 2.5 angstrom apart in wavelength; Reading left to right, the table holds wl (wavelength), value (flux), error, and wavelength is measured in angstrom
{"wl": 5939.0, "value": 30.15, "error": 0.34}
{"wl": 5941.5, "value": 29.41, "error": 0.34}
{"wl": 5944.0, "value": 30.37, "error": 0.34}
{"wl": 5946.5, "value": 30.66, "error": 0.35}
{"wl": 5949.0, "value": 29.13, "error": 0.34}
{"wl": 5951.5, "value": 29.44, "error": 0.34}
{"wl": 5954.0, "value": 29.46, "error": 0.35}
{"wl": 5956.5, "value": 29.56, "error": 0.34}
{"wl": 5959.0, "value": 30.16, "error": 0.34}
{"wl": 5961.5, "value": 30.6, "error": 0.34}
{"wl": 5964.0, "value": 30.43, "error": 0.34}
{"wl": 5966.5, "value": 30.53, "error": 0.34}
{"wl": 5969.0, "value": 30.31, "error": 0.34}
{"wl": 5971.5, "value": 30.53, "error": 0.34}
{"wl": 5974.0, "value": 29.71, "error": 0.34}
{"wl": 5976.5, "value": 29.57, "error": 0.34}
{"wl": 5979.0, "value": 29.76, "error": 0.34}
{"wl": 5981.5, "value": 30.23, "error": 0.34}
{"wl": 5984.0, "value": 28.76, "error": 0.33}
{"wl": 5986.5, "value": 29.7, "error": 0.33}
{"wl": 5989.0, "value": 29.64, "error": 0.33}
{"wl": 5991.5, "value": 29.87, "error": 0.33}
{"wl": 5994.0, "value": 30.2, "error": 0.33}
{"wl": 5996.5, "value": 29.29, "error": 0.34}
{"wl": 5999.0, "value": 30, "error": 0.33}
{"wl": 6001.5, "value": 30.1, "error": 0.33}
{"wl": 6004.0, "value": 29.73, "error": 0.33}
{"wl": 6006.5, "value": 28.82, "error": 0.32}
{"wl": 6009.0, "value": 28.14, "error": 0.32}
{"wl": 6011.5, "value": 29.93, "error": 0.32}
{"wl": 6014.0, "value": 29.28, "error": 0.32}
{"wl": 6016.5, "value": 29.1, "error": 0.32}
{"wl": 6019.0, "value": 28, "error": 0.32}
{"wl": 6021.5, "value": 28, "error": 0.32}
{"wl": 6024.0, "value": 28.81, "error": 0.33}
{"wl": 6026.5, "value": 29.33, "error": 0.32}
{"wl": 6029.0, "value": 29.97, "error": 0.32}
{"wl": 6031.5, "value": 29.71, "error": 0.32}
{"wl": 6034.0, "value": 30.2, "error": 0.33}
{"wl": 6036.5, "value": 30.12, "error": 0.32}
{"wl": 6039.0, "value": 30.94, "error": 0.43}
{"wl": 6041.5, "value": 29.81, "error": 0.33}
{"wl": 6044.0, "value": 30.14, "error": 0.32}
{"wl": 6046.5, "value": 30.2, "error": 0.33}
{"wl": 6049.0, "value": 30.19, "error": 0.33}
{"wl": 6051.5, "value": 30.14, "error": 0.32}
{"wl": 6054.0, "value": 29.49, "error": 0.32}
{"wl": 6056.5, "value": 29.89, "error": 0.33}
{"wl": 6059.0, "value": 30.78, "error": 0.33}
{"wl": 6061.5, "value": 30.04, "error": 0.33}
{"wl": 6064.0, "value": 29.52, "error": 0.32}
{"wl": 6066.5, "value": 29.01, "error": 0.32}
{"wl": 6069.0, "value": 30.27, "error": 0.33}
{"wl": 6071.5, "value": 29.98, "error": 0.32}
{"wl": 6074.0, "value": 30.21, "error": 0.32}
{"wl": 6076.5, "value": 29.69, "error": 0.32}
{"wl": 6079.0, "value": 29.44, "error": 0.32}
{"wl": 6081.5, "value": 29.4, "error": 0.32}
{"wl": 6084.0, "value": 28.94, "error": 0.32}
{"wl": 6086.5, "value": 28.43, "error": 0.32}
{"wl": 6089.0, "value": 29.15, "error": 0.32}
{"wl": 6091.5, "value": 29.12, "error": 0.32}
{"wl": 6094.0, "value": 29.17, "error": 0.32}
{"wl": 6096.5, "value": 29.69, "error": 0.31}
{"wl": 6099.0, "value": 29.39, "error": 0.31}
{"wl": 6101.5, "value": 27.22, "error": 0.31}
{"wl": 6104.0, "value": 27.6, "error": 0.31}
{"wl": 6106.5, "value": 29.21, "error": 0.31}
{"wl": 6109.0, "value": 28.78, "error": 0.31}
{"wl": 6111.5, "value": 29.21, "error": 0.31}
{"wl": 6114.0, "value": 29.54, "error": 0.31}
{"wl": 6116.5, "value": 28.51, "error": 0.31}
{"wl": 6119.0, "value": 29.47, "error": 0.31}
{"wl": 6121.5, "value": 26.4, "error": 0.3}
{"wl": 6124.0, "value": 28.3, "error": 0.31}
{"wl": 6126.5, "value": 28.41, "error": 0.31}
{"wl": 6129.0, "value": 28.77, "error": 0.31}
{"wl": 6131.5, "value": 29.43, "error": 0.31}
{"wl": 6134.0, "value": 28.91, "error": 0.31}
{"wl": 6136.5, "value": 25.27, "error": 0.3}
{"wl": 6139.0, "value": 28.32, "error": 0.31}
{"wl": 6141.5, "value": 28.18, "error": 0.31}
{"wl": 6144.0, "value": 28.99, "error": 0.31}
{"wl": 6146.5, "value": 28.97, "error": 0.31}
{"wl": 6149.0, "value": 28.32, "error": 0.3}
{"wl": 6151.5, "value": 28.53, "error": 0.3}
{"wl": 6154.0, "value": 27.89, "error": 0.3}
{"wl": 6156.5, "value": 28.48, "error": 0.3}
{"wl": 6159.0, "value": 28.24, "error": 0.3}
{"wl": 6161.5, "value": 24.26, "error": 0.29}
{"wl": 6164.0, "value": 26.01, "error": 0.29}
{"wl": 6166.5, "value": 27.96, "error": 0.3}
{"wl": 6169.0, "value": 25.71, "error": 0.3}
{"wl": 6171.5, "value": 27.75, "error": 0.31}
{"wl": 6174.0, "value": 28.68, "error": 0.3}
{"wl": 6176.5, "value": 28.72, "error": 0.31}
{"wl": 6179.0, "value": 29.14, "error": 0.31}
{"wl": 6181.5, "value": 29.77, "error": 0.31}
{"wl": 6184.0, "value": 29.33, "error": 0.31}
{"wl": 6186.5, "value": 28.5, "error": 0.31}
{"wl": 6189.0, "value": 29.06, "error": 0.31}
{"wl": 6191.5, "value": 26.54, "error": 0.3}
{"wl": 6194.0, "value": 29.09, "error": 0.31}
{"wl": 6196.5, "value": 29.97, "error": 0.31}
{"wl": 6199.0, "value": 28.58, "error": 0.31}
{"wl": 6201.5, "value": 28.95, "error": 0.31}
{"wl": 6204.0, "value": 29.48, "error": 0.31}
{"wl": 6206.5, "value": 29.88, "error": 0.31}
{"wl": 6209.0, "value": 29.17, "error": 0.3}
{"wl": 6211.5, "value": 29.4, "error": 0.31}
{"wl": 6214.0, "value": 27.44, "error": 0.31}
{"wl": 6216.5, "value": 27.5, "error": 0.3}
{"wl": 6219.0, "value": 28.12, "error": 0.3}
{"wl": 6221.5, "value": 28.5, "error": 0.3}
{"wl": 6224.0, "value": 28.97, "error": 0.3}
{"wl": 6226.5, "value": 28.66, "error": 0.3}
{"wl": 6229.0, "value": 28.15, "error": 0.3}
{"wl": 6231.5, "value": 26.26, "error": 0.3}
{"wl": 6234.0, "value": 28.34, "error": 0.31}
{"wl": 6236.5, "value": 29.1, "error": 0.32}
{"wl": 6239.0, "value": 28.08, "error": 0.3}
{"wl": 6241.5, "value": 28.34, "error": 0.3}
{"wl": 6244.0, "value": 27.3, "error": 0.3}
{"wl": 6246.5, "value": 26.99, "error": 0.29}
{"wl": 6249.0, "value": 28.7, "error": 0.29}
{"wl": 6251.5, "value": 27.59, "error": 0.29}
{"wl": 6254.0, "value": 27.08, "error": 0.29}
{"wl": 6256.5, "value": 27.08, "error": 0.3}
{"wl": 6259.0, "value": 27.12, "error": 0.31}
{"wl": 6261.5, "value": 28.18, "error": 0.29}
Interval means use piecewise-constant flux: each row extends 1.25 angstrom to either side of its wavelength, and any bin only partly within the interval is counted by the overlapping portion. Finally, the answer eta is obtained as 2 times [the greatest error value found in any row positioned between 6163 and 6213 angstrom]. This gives 0.620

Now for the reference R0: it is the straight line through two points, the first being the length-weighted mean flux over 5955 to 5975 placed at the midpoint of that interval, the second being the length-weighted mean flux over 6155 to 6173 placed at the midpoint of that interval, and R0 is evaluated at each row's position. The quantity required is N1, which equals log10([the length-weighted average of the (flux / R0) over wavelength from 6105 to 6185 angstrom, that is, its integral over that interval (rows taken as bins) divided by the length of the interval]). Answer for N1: 0.015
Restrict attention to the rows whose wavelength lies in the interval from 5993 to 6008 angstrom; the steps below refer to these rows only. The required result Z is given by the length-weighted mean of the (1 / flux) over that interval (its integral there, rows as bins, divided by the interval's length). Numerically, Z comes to 0.0337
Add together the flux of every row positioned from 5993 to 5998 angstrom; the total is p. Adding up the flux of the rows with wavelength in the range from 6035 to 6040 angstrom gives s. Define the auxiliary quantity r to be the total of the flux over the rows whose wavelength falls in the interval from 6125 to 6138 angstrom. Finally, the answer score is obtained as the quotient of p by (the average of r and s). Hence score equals 0.59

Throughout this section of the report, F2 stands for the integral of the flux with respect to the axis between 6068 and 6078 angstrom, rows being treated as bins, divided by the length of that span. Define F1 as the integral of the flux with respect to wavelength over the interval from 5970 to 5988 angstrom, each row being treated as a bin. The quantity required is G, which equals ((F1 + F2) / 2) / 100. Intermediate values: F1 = 536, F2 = 30.02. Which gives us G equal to 2.8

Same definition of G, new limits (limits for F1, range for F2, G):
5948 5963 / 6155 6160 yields 2.4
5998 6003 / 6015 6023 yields 0.9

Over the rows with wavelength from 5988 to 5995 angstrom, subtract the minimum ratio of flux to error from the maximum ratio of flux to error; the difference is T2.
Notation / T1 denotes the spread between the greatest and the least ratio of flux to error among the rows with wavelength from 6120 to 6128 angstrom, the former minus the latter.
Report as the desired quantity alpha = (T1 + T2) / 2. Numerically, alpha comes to 3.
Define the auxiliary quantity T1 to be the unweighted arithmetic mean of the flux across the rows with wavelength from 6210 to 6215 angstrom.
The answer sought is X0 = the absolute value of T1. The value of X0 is 28.4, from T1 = 28.4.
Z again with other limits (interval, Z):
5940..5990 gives 0.0335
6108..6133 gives 0.0349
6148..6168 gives 0.0366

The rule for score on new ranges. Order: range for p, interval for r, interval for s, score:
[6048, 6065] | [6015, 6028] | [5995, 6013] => 1.20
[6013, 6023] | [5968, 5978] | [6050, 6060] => 0.95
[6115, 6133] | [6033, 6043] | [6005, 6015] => 1.68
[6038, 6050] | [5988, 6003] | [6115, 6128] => 0.94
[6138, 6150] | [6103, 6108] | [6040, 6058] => 1.07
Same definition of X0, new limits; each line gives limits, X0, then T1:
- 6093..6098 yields 29.4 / 29.4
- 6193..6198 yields 29.5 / 29.5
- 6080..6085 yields 29.2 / 29.2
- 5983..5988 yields 29.2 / 29.2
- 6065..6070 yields 29.6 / 29.6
